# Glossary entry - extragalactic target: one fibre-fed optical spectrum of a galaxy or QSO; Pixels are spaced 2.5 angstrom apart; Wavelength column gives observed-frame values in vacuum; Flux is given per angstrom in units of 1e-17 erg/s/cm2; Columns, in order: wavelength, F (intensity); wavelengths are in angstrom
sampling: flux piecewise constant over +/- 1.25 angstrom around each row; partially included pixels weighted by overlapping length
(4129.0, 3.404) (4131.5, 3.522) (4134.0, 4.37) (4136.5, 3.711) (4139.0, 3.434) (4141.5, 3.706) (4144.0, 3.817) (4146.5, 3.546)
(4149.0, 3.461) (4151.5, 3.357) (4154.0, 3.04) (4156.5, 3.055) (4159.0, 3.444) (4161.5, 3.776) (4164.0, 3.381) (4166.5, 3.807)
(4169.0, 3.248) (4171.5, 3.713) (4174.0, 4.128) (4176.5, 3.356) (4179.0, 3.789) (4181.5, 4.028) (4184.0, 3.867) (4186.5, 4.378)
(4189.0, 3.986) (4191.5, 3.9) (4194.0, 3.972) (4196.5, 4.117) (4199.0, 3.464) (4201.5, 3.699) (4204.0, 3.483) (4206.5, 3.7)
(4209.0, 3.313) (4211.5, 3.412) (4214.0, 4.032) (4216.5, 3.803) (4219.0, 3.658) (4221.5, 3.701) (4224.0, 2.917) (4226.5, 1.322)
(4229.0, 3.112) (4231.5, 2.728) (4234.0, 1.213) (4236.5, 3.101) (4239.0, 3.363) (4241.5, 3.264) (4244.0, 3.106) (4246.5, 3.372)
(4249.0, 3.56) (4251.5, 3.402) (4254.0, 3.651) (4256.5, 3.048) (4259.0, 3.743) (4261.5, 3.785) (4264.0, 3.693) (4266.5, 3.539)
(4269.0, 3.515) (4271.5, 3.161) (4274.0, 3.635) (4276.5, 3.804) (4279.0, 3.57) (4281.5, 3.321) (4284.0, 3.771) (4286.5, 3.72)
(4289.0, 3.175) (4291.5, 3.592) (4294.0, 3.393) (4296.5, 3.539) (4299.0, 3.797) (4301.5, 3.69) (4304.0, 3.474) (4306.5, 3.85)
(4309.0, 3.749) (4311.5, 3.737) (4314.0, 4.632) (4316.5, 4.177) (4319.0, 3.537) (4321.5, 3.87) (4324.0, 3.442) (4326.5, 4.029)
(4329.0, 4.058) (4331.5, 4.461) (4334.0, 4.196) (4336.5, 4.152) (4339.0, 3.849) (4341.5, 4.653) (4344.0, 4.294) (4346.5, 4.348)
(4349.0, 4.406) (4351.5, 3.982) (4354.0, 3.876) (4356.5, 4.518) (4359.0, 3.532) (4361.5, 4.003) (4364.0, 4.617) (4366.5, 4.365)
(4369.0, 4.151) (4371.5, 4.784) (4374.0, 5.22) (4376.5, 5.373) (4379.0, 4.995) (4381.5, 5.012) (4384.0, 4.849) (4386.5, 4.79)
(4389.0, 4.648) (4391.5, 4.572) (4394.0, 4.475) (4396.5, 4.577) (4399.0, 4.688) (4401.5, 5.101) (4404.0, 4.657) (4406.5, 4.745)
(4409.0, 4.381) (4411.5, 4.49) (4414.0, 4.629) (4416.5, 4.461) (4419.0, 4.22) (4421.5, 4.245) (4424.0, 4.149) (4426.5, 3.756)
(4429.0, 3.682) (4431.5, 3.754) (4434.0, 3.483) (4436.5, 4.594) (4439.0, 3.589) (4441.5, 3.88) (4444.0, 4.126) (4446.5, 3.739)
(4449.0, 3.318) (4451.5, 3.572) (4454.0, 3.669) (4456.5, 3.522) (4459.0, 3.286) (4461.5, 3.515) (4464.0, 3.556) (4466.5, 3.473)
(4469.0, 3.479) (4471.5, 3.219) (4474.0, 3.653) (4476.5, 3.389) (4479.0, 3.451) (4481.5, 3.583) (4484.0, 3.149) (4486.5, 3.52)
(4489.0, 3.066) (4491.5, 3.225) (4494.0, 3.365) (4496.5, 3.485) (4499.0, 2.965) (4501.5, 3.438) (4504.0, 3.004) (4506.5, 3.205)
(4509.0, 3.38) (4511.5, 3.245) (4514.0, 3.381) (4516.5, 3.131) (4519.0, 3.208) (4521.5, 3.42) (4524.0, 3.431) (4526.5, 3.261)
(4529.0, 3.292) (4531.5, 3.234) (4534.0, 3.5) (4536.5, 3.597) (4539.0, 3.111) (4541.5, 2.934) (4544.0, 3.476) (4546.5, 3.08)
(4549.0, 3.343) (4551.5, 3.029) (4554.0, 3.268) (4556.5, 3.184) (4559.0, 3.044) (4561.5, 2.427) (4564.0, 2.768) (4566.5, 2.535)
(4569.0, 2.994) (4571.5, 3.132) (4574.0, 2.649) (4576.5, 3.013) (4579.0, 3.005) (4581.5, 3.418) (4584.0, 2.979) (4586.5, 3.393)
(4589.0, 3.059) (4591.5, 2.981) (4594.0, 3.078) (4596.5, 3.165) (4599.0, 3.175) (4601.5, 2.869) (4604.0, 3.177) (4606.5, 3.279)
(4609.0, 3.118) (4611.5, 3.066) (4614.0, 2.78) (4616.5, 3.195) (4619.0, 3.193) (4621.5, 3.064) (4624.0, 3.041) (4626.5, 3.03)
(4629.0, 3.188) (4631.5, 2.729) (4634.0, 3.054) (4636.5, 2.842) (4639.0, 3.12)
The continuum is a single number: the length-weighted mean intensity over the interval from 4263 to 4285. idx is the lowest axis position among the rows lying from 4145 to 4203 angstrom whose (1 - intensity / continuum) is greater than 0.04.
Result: 4151.5 angstrom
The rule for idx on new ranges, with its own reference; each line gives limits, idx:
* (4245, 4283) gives 4246.5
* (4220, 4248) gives 4224.0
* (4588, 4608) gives 4589.0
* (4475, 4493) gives 4476.5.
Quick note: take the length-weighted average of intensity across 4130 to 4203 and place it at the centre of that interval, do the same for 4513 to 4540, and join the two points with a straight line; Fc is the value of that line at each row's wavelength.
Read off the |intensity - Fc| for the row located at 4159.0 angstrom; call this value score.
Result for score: 0.3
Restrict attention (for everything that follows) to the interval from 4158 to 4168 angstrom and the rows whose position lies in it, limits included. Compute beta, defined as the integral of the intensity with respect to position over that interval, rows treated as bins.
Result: 36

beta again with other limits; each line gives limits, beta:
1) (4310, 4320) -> 40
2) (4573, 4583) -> 30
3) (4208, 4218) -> 36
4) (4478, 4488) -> 34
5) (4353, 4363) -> 40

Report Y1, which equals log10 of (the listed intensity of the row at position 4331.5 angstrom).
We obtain 0.65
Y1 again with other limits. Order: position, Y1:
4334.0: 0.62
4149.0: 0.54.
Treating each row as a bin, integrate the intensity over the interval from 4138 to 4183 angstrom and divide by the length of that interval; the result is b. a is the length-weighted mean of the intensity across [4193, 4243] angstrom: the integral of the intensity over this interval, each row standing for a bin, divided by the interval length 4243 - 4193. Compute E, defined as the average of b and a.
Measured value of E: 3.41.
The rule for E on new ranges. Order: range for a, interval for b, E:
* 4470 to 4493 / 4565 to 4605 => 3.20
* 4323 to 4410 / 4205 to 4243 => 3.78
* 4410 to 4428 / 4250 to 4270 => 3.91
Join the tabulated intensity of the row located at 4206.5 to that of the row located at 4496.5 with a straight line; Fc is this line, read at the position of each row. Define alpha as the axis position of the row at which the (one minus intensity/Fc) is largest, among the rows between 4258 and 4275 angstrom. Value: 4271.5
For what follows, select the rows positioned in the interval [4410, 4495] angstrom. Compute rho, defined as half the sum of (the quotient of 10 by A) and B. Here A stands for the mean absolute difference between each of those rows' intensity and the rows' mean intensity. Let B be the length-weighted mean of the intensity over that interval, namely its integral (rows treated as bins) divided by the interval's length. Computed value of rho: 17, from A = 0.33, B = 3.7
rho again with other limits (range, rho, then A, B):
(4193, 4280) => 15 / 0.39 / 3.4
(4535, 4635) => 32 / 0.17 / 3.1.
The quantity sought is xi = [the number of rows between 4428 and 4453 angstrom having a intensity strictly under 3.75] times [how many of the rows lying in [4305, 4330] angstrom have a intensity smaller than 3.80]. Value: 24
